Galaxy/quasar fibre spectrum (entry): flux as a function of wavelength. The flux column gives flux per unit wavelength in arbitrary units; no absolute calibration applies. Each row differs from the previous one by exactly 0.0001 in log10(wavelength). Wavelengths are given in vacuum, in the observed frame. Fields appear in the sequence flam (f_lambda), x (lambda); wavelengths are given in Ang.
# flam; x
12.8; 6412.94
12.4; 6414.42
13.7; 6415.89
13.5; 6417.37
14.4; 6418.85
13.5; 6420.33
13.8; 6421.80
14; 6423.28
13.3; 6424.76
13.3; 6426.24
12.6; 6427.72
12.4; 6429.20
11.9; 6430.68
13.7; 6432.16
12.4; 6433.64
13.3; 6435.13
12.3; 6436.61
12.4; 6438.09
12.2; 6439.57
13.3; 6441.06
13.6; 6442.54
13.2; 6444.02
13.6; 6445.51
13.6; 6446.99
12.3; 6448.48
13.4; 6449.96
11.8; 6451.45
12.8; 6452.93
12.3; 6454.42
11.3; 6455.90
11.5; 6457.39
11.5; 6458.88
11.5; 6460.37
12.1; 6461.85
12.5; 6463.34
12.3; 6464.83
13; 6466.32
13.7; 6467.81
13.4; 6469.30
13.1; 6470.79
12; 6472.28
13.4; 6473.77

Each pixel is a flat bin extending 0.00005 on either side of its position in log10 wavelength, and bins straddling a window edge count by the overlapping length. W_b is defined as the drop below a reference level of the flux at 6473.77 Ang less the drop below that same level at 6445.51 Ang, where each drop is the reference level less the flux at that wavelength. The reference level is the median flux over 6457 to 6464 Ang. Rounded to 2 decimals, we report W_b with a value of 0.20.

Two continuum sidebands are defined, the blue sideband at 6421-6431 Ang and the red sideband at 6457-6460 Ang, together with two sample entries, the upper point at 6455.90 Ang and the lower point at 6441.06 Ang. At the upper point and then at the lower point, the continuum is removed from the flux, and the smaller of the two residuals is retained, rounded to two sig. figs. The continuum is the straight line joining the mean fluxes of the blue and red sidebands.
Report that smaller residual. -0.31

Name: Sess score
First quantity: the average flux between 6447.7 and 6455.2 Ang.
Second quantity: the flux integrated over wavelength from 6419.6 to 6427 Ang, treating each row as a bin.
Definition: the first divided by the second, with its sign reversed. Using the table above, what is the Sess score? -0.125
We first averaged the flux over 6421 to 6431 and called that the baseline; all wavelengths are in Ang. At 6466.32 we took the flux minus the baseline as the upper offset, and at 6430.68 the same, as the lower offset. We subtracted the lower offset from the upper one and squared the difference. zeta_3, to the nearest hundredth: 1.21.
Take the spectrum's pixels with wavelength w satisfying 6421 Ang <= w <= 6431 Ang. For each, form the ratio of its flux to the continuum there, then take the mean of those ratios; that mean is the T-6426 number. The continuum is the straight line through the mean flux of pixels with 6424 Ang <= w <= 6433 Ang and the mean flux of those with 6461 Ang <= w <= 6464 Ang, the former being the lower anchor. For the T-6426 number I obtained 1.01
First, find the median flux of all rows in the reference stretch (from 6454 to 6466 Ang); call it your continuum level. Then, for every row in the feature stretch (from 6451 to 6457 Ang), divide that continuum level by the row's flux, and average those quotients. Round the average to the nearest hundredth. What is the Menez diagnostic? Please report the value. 0.98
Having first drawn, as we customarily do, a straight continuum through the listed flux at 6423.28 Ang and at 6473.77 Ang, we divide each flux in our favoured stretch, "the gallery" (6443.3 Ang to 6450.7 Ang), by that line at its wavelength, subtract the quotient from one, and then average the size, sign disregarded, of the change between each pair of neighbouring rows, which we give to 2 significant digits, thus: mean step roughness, 0.052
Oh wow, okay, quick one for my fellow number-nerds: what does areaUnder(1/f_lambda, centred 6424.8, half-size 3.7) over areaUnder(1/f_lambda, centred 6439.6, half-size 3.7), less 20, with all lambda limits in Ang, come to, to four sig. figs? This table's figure -19.05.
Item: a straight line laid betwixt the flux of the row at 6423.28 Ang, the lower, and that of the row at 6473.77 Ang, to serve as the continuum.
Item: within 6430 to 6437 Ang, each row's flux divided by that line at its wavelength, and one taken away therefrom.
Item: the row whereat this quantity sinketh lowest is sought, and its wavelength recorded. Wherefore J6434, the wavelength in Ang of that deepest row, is 6430.68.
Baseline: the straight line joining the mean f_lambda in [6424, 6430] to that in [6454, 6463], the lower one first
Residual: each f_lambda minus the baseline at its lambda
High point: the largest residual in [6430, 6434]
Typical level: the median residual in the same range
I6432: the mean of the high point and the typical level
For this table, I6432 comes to 0.38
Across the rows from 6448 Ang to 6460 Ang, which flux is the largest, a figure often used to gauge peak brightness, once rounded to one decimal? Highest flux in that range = 13.4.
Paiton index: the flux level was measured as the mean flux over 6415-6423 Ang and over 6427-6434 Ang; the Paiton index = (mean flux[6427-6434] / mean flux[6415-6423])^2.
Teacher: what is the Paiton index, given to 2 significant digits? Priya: 0.84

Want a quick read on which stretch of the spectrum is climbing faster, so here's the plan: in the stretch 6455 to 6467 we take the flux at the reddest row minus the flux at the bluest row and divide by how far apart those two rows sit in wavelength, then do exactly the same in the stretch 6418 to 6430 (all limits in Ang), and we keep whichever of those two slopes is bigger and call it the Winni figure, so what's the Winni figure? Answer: 0.16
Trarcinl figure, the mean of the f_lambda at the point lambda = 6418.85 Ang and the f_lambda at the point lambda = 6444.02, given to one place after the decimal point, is 13.8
